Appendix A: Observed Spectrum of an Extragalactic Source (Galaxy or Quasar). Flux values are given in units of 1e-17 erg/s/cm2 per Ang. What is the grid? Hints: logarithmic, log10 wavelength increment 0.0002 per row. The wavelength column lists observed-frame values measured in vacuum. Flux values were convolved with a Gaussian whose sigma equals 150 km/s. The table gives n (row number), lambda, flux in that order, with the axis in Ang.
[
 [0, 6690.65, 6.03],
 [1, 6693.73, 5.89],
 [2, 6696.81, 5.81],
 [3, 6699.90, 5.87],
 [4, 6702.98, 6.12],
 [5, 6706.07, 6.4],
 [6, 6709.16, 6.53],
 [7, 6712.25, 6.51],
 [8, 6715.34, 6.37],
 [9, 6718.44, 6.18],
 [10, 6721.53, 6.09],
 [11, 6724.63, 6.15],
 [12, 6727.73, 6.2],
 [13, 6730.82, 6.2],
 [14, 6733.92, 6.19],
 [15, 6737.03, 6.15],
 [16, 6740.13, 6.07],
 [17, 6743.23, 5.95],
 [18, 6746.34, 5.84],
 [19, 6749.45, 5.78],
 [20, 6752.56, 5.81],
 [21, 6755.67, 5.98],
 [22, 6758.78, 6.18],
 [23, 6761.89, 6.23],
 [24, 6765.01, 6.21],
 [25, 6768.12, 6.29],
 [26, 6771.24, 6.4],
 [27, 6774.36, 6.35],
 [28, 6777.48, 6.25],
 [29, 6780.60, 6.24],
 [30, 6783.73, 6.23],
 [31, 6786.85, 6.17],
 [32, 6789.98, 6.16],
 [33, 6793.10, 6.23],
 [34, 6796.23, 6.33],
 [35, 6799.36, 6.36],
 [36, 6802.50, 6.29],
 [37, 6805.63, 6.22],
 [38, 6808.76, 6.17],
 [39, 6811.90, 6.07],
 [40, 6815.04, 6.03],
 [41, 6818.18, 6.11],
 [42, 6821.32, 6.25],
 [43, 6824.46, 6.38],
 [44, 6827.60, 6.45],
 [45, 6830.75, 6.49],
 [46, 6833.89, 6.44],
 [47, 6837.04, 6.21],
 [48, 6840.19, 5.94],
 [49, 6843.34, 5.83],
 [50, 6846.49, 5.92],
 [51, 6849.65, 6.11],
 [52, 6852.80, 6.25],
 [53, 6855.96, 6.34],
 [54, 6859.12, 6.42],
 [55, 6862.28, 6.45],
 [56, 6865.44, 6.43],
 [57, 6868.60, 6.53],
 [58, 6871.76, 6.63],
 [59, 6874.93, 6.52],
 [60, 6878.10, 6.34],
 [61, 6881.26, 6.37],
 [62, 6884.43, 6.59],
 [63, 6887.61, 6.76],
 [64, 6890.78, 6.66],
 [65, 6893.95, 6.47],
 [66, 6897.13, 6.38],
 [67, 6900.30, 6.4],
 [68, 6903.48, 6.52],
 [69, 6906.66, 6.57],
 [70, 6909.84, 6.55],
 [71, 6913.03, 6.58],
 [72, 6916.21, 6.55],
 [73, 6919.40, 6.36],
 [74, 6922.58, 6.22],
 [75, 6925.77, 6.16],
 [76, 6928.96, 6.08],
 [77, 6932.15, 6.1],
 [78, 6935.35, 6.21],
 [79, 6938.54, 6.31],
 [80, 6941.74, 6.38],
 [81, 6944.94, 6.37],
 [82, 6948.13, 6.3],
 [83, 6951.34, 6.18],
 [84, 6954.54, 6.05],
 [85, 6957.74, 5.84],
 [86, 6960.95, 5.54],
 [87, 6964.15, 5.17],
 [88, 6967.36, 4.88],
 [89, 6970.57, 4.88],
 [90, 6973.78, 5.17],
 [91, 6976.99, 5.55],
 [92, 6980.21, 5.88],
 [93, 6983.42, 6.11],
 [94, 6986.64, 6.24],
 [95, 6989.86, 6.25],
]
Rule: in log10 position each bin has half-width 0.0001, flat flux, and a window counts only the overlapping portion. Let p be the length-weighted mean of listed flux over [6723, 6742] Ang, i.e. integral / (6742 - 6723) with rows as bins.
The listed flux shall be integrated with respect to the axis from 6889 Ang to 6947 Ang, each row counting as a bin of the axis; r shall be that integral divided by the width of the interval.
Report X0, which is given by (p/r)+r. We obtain 7.35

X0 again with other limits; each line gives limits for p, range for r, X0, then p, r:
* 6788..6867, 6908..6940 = 7.30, 6.23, 6.31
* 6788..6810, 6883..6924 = 7.47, 6.25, 6.51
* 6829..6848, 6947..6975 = 6.66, 6.14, 5.55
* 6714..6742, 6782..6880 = 7.25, 6.17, 6.27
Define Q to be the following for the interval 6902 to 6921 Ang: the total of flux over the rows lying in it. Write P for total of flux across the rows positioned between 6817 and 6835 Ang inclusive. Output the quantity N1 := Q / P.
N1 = 1.03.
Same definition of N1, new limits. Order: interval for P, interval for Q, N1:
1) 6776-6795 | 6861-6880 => 1.04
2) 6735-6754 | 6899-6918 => 1.10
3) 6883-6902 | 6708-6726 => 0.96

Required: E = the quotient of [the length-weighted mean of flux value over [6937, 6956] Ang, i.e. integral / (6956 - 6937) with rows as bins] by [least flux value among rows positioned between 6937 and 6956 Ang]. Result 1.04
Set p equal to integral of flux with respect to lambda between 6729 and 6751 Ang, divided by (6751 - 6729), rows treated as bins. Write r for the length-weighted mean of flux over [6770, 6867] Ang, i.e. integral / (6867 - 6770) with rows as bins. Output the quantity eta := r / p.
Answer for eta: 1.035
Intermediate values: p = 6.03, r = 6.24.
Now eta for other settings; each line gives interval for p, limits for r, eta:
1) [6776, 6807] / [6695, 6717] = 0.996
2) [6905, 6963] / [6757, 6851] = 0.998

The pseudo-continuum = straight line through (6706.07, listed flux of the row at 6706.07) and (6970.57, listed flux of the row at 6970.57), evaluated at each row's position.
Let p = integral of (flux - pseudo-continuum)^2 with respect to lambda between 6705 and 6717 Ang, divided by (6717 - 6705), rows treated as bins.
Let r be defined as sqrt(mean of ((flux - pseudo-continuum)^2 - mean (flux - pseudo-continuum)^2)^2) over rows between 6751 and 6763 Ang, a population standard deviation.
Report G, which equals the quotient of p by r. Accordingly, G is 0.3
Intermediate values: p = 0.01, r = 0.039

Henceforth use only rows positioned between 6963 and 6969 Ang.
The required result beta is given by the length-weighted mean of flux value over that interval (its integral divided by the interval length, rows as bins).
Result 5.0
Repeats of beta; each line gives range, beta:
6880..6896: 6.6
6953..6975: 5.4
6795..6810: 6.3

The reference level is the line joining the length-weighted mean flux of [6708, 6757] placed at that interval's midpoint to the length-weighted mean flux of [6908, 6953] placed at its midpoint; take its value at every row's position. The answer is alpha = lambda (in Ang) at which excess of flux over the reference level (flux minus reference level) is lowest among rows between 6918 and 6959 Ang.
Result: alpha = 6957.74 Ang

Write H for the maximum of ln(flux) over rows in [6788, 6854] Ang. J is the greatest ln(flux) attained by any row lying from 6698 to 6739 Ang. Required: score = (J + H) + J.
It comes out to 5.62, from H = 1.87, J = 1.88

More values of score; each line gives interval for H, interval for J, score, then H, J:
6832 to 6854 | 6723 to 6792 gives 5.58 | 1.86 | 1.86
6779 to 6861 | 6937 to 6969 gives 5.58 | 1.87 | 1.85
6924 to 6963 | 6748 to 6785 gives 5.57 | 1.85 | 1.86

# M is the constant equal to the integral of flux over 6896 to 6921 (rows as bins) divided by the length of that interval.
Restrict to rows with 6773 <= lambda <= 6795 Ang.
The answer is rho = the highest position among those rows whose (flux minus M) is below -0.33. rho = 6789.98 Ang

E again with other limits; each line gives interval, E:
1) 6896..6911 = 1.02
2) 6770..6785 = 1.01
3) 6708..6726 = 1.03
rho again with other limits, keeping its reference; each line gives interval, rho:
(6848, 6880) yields 6849.65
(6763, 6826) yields 6818.18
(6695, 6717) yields 6702.98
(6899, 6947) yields 6932.15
